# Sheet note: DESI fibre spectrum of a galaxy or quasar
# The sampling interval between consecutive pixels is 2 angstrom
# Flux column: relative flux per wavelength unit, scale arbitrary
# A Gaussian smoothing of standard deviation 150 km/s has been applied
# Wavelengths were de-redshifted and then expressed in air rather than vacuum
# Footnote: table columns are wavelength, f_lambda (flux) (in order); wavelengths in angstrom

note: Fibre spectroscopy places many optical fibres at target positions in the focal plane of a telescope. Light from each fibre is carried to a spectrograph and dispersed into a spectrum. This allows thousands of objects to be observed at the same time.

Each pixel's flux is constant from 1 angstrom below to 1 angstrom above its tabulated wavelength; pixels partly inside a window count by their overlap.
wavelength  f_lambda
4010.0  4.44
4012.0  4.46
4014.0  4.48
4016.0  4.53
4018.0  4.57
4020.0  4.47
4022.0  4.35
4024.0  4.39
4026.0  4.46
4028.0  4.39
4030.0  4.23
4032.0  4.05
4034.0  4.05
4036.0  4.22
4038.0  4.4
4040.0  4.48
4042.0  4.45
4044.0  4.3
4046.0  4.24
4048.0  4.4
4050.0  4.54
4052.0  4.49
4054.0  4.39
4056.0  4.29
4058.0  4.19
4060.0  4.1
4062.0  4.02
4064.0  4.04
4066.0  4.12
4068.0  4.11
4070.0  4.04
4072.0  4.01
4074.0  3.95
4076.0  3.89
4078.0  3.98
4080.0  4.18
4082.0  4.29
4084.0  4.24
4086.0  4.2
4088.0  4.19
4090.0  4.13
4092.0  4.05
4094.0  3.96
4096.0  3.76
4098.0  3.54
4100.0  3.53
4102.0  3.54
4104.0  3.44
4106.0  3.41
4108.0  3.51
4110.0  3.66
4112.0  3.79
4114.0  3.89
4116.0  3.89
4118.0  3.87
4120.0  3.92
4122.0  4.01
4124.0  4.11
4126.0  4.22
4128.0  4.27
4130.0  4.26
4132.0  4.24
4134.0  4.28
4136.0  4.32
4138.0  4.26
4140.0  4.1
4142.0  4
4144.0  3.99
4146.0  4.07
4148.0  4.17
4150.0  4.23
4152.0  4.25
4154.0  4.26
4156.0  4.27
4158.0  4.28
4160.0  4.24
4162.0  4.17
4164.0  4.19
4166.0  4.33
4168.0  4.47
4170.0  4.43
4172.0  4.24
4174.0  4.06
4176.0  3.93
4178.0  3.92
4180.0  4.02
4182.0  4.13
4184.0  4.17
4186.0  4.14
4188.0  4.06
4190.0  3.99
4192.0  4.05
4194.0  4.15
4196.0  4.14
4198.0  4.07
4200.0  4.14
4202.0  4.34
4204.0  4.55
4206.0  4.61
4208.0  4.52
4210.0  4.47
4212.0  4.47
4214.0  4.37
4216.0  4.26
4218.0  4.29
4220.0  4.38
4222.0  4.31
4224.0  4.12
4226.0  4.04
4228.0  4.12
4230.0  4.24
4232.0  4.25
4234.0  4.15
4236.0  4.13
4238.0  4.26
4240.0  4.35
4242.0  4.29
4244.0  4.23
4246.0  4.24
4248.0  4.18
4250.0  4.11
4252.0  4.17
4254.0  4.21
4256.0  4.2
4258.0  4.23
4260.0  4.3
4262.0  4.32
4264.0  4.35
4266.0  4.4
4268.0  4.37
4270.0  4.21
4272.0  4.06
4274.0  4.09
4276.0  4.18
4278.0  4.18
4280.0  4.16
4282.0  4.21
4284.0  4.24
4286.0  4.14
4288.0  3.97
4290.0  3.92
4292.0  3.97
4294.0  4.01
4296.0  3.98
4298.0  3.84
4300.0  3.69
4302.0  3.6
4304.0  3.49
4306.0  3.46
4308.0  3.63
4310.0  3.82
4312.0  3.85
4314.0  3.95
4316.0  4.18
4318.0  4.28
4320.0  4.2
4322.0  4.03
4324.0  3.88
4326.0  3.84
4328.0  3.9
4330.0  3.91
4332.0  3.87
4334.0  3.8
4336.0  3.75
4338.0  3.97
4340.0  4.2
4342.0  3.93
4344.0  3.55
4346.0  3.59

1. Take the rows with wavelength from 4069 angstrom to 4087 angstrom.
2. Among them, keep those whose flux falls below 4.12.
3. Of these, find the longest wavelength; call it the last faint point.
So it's 4078.0 angstrom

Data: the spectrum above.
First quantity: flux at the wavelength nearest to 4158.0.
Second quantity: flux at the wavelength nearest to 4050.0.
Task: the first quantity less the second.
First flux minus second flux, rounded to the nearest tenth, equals -0.3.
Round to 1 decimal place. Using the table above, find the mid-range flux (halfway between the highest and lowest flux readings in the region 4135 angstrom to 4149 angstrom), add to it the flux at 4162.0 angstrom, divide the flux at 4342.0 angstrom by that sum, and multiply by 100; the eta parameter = 47.2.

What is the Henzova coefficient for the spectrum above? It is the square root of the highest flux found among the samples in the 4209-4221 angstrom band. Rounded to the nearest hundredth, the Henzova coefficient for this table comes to 2.11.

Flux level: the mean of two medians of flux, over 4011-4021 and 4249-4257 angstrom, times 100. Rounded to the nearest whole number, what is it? 433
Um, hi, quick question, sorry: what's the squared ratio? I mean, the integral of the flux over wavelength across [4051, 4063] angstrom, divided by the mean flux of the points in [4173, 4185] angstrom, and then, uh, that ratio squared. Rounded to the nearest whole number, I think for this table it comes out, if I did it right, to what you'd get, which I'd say 159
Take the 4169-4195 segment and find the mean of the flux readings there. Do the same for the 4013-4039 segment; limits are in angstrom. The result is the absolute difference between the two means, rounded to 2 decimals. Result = 0.25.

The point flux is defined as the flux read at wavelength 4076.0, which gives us 3.89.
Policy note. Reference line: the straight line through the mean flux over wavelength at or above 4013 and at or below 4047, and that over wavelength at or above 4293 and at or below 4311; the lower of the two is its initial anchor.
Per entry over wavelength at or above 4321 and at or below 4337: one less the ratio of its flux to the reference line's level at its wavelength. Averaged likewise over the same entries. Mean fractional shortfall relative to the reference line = -0.058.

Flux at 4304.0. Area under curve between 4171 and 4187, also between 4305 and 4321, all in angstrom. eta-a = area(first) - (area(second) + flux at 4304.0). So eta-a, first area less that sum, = -1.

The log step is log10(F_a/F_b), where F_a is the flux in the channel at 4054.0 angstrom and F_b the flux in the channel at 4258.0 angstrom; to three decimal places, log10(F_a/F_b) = 0.016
